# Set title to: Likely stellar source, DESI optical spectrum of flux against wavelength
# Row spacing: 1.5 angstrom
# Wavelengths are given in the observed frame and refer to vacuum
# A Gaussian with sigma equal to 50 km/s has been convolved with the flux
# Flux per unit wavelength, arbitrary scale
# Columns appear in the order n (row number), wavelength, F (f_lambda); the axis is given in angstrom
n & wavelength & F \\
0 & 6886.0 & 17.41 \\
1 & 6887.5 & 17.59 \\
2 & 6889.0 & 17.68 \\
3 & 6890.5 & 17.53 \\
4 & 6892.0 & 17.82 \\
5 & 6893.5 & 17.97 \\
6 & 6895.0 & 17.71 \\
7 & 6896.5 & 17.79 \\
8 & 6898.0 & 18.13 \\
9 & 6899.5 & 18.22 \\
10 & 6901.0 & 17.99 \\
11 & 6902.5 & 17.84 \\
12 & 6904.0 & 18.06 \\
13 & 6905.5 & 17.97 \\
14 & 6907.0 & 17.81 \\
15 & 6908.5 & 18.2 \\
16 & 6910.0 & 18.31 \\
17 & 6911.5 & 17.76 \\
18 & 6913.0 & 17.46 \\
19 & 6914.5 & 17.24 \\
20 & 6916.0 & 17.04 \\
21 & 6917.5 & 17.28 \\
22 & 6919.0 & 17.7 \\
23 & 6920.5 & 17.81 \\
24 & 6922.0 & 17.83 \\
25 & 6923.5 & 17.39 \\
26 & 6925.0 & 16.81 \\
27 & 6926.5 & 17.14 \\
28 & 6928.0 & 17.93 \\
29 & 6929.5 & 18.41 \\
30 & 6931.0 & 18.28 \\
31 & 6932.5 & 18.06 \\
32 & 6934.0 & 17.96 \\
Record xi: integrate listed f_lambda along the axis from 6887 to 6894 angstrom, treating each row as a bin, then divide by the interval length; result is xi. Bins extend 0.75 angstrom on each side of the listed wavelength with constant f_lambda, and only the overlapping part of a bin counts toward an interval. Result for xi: 17.7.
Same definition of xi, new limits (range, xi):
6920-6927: 17.4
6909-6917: 17.6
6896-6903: 18.0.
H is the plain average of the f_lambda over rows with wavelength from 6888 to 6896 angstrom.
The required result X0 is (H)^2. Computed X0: 315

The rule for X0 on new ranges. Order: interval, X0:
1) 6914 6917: 294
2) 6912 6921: 304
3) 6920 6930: 310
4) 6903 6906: 325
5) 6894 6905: 323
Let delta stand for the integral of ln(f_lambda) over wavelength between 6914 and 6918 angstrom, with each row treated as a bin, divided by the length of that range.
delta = 2.84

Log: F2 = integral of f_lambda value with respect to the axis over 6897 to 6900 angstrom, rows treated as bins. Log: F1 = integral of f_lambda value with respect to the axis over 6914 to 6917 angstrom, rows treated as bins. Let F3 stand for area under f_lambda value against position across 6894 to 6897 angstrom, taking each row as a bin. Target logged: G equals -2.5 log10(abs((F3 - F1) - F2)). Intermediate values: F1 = 51.4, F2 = 54.4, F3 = 53.3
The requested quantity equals -4.30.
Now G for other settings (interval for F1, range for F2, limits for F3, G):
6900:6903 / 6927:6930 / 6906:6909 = -4.33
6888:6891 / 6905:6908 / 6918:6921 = -4.32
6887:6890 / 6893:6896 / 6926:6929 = -4.32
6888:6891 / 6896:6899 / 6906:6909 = -4.31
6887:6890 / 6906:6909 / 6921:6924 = -4.33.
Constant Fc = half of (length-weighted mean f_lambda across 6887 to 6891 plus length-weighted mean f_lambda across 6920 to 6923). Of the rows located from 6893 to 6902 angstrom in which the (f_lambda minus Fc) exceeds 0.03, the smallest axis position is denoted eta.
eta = 6893.5 angstrom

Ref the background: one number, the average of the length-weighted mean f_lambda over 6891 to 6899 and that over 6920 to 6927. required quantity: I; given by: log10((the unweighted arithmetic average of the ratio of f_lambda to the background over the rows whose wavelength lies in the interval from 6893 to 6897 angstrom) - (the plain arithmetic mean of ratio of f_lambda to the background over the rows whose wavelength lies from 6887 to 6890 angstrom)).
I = -1.97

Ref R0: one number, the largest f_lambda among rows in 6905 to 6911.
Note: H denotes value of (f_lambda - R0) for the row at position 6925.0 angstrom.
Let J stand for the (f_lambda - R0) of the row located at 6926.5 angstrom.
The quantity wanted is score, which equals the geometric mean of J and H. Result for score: 1.32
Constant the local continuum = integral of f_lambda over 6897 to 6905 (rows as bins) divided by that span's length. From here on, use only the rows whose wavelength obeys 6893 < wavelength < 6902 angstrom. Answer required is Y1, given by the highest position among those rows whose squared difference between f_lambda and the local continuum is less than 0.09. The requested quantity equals 6901.0 angstrom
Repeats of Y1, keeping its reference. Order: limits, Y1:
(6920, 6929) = 6928.0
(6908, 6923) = 6922.0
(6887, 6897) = 6896.5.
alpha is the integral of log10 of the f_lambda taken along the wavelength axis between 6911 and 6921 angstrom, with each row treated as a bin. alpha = 12.42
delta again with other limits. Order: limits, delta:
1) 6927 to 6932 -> 2.90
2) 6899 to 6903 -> 2.89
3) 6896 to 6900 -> 2.89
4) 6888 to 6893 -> 2.87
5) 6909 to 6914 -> 2.88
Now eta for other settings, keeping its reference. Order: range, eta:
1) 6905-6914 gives 6905.5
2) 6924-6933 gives 6928.0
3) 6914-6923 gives 6920.5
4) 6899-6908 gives 6899.5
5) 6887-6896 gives 6892.0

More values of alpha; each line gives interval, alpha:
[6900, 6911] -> 13.81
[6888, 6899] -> 13.76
